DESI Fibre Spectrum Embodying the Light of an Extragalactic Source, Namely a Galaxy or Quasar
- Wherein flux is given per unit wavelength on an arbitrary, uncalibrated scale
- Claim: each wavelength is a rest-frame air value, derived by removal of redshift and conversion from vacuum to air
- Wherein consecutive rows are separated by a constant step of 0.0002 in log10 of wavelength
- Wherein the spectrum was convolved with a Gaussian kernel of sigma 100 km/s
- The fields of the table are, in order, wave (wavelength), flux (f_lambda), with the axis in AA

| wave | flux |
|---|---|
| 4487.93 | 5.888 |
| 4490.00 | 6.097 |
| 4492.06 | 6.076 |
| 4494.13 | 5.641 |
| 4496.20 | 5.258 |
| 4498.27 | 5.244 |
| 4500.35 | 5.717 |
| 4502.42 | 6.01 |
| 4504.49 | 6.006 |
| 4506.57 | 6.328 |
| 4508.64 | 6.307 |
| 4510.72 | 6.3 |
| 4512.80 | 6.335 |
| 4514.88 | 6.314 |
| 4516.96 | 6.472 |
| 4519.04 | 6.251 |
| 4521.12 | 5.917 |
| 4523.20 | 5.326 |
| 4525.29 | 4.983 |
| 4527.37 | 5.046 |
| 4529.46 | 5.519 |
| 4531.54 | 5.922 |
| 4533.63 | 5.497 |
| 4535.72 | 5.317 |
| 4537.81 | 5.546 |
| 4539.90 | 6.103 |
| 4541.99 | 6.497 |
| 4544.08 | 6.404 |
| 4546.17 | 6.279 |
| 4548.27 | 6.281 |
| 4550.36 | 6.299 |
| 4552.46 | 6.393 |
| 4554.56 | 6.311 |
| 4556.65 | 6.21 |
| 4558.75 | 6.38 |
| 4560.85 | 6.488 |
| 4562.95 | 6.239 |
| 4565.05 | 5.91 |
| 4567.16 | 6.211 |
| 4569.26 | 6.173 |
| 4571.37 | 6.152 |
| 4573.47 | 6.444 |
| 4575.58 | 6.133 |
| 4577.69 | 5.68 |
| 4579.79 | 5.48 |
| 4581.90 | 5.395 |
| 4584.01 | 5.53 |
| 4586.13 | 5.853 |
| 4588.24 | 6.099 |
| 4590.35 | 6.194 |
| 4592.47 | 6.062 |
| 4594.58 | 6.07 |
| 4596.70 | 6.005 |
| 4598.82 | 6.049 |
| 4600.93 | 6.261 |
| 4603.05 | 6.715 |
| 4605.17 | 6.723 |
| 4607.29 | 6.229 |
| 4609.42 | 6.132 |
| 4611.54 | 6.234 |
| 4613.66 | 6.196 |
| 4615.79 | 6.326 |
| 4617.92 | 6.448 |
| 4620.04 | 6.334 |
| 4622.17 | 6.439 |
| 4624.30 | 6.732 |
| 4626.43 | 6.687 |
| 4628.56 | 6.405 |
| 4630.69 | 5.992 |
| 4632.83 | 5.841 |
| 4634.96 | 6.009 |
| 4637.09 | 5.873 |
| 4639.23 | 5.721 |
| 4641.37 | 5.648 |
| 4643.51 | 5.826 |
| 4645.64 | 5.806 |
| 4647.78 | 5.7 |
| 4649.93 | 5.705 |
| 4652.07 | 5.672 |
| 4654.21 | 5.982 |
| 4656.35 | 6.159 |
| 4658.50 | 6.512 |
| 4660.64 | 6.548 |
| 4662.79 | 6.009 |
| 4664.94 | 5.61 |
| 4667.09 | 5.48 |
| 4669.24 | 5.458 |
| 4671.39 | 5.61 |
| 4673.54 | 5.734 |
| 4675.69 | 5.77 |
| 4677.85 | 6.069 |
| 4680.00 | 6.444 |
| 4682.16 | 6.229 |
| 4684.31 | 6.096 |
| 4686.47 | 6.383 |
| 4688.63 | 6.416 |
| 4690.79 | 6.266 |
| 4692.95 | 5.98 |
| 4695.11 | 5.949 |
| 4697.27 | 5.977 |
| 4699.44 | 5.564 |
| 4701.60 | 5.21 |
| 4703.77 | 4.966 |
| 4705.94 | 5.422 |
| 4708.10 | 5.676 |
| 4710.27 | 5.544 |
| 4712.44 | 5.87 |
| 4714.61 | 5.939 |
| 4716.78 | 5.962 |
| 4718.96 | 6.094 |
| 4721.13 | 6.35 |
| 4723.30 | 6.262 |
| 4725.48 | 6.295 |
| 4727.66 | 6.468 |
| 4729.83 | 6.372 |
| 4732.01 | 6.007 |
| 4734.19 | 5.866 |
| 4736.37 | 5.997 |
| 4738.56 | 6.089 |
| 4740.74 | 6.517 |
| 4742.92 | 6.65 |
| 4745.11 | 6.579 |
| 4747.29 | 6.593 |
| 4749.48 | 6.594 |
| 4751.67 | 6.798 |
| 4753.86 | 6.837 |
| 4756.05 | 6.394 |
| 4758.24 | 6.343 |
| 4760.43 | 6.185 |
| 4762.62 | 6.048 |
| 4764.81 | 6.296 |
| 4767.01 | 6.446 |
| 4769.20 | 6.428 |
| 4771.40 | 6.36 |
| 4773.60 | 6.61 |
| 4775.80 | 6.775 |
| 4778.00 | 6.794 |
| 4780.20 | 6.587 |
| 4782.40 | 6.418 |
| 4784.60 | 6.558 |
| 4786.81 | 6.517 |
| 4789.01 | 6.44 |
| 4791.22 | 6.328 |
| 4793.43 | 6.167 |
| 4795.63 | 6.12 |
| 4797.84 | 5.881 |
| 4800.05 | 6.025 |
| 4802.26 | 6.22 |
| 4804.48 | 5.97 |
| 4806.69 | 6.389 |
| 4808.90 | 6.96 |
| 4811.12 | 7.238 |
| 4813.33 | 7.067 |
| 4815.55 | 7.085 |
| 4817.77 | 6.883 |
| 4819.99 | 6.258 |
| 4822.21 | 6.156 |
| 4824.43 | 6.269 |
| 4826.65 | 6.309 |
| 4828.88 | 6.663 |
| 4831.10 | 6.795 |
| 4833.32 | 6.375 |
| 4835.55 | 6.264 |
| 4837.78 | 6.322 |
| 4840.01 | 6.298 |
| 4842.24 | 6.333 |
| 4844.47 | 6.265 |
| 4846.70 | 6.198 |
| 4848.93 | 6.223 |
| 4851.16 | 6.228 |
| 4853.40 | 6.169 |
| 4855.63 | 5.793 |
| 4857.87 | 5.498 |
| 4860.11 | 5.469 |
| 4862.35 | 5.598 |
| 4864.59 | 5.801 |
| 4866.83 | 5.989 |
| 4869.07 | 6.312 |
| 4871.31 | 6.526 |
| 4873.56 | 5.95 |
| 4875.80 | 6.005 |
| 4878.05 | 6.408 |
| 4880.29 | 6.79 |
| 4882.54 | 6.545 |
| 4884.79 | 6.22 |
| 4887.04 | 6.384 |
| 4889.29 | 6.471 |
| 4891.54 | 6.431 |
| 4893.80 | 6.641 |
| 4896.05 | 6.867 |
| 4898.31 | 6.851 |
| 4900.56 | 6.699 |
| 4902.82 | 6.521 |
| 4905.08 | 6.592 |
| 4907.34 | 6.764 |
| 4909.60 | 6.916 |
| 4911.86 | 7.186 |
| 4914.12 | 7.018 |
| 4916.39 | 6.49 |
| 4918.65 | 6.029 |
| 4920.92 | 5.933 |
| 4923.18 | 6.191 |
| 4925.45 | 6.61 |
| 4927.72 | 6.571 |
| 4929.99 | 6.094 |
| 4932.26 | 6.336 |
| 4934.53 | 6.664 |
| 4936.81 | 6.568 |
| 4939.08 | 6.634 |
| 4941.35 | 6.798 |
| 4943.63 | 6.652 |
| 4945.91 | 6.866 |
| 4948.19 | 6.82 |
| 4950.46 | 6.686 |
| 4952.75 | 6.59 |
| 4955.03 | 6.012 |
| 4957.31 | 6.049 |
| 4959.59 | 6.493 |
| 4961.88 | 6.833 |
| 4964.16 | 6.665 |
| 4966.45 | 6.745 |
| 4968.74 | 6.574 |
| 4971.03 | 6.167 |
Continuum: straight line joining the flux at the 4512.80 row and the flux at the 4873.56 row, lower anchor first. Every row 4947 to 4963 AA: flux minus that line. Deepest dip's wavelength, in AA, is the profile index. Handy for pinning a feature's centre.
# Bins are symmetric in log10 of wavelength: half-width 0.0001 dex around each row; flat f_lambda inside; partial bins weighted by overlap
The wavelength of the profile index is 4955.03 AA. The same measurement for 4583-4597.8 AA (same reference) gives 4584.01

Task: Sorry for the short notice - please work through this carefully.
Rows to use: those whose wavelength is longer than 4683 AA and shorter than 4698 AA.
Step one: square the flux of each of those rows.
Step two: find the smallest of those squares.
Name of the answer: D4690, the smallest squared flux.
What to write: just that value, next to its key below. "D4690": 35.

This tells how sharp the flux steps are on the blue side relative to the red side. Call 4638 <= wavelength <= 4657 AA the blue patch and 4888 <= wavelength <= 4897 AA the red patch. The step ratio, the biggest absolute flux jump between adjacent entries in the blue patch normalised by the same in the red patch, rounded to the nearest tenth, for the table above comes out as 1.4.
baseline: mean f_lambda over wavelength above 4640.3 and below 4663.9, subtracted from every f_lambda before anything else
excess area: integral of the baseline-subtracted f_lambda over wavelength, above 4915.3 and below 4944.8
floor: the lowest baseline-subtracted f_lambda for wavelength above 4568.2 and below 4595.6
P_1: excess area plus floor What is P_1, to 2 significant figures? 13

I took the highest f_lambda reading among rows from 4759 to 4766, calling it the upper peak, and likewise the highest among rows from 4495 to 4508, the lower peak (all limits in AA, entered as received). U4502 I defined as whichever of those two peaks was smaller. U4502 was 6.30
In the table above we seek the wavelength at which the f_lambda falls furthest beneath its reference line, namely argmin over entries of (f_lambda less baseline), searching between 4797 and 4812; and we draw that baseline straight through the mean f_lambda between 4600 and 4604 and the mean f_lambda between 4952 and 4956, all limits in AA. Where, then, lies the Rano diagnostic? 4797.84 AA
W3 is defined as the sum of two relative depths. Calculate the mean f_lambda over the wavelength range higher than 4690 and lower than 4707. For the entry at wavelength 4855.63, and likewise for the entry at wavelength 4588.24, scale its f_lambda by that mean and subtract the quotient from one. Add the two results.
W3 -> -0.10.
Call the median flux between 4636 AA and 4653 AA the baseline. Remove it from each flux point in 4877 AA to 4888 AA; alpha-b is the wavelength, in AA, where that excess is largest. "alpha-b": 4880.29 AA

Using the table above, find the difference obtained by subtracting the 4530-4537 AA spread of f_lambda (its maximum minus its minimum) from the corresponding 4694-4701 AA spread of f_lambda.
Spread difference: -0.19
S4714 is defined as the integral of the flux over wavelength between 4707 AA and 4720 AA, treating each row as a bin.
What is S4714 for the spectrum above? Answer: 76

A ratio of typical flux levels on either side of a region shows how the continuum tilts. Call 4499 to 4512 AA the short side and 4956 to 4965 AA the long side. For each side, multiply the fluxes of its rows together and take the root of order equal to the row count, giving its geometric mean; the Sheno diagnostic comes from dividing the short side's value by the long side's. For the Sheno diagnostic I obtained 0.94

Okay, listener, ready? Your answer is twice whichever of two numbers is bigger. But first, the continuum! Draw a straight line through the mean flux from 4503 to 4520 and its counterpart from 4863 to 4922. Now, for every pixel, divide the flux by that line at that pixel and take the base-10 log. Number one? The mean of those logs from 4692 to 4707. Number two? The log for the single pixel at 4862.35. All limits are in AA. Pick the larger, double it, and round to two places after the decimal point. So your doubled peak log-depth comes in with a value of -0.12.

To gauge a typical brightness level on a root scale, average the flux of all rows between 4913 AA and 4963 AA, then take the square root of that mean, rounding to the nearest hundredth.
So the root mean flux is 2.55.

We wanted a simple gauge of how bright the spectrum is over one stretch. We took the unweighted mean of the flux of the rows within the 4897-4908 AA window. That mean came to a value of 6.7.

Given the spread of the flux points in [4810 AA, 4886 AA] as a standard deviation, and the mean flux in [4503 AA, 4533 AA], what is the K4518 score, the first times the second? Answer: 2.5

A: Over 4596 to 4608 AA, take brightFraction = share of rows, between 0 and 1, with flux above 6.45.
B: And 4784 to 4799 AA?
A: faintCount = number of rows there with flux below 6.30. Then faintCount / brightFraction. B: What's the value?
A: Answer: 9.0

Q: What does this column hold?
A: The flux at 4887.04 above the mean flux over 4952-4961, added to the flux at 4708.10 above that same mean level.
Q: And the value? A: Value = -0.5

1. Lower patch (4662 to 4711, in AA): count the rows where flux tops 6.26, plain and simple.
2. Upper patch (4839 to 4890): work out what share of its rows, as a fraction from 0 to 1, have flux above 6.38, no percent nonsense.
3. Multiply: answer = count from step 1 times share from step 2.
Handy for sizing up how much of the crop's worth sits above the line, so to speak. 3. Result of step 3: 1.0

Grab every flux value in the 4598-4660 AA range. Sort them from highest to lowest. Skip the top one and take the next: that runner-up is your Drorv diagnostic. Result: 6.723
